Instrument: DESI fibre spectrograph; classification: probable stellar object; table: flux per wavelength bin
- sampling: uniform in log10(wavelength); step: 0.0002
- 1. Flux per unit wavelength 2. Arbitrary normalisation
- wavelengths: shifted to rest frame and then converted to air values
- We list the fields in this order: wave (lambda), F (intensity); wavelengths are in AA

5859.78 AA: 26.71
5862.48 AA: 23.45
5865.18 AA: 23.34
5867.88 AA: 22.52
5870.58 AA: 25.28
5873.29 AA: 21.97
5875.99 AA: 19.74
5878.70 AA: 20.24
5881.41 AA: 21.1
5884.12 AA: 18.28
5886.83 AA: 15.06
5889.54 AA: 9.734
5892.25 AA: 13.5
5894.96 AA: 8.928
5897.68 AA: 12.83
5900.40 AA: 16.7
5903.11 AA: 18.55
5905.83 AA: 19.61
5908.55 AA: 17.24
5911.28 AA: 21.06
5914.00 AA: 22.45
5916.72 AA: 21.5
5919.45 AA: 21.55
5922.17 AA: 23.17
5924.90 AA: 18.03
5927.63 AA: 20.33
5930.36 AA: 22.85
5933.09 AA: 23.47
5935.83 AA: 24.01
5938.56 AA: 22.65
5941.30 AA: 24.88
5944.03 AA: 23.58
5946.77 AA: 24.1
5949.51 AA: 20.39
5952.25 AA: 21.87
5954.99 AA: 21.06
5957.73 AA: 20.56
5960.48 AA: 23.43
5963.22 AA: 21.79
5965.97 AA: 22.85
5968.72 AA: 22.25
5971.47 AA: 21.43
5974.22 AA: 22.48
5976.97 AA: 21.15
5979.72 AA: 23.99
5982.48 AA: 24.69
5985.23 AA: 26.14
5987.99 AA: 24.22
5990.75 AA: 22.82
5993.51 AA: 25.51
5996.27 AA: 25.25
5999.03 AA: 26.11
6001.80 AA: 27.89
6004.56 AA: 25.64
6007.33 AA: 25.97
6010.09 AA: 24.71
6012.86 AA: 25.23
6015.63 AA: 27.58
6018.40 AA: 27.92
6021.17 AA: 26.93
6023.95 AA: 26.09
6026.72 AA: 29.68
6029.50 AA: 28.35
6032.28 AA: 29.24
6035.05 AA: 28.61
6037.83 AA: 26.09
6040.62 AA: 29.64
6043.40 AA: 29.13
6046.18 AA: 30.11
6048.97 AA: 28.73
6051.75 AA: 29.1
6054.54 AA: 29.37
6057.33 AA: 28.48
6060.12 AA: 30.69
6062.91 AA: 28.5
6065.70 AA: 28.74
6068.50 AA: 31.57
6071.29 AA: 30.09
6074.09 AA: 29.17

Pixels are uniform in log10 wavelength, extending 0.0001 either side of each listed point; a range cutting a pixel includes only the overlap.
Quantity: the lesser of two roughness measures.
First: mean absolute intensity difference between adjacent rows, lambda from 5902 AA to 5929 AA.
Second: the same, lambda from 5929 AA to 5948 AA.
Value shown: 1.1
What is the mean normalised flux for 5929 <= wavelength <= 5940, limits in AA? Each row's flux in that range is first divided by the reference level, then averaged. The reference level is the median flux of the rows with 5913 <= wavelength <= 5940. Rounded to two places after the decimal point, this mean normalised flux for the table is 1.03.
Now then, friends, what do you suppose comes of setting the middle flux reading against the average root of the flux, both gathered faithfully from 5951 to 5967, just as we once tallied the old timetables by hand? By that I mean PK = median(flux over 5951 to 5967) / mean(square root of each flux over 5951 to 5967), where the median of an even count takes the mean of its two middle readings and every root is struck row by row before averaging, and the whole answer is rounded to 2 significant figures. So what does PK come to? 4.7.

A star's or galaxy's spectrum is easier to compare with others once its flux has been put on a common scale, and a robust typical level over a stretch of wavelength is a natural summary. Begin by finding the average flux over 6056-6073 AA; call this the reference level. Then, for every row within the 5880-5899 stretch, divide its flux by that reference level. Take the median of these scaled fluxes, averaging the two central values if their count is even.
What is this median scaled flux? 0.45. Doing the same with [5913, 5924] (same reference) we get 0.74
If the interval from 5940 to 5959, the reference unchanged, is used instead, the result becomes 0.74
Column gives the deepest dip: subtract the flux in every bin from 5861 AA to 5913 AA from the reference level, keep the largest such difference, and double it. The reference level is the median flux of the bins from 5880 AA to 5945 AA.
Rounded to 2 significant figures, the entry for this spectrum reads 24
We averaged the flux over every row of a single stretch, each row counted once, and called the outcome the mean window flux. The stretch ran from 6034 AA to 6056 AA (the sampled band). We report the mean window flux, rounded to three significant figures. 28.8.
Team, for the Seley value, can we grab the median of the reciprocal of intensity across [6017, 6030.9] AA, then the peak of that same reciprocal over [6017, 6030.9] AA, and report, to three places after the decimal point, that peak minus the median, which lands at 0.003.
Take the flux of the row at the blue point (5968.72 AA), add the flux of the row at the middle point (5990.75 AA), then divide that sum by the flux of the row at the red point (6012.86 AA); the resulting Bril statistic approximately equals 1.79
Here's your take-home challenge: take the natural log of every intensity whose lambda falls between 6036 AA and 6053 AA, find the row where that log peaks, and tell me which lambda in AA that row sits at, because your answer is 6046.18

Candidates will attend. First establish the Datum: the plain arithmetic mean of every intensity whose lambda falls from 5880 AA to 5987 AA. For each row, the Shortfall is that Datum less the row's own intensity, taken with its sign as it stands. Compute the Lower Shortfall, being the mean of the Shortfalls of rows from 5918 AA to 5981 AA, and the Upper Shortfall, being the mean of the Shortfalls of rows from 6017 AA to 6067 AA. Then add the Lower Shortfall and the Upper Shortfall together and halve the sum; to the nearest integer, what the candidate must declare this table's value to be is -5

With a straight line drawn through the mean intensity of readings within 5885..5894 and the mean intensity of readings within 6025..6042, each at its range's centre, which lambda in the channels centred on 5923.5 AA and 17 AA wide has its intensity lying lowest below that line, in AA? 5924.90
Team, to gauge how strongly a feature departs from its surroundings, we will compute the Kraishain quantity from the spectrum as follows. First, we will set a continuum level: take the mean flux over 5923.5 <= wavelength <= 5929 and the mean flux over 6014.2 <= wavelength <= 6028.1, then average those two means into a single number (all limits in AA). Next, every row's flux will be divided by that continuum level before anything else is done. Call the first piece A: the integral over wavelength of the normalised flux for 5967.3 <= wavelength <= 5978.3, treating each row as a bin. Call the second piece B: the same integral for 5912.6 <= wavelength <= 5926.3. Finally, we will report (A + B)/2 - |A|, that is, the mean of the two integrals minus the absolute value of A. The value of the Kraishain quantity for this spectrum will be 1.1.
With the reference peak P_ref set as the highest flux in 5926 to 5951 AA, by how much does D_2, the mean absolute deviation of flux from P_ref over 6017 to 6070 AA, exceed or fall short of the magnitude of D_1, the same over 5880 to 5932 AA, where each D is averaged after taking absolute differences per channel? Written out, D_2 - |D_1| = -3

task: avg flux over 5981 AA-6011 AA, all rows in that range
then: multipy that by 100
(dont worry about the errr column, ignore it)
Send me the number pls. 2536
